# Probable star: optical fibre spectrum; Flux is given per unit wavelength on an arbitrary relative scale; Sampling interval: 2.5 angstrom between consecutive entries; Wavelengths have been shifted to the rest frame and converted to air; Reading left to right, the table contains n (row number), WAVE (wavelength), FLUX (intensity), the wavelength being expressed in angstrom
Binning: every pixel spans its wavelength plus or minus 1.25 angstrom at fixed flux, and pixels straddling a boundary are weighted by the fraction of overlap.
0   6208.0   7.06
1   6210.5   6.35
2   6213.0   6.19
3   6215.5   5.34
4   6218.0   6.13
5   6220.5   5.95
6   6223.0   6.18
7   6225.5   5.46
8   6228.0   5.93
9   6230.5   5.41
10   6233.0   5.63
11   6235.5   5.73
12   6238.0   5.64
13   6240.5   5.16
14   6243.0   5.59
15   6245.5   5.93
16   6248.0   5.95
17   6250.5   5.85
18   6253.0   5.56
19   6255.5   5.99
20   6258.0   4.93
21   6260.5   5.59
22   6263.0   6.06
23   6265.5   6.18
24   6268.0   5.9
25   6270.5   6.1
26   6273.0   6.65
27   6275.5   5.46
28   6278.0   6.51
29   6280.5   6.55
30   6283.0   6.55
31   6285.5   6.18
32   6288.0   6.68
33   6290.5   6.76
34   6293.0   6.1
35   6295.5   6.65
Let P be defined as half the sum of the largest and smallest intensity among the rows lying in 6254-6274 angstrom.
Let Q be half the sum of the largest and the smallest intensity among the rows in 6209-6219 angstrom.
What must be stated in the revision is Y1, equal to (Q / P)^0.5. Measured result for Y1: 1.00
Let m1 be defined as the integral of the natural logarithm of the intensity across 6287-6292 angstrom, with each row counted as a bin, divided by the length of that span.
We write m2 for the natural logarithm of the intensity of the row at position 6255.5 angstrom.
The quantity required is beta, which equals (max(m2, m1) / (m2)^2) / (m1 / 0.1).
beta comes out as 0.0312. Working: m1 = 1.90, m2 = 1.79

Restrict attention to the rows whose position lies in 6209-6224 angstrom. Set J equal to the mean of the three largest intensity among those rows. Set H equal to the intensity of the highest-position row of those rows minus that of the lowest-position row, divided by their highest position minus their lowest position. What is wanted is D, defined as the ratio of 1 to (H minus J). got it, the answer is -0.160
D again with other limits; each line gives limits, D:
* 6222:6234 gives -0.168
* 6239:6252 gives -0.171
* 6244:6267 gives -0.165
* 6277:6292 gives -0.151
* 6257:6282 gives -0.154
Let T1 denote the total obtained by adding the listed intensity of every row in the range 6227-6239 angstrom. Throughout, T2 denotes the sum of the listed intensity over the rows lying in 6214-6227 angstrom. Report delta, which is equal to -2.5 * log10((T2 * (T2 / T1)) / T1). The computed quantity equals -0.05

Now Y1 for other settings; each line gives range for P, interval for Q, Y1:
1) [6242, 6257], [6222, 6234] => 1.00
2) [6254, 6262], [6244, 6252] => 1.04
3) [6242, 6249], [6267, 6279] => 1.02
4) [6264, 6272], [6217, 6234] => 0.98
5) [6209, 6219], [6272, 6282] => 1.02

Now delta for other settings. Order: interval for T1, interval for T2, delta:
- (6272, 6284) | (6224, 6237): 0.26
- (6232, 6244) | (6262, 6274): -0.23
